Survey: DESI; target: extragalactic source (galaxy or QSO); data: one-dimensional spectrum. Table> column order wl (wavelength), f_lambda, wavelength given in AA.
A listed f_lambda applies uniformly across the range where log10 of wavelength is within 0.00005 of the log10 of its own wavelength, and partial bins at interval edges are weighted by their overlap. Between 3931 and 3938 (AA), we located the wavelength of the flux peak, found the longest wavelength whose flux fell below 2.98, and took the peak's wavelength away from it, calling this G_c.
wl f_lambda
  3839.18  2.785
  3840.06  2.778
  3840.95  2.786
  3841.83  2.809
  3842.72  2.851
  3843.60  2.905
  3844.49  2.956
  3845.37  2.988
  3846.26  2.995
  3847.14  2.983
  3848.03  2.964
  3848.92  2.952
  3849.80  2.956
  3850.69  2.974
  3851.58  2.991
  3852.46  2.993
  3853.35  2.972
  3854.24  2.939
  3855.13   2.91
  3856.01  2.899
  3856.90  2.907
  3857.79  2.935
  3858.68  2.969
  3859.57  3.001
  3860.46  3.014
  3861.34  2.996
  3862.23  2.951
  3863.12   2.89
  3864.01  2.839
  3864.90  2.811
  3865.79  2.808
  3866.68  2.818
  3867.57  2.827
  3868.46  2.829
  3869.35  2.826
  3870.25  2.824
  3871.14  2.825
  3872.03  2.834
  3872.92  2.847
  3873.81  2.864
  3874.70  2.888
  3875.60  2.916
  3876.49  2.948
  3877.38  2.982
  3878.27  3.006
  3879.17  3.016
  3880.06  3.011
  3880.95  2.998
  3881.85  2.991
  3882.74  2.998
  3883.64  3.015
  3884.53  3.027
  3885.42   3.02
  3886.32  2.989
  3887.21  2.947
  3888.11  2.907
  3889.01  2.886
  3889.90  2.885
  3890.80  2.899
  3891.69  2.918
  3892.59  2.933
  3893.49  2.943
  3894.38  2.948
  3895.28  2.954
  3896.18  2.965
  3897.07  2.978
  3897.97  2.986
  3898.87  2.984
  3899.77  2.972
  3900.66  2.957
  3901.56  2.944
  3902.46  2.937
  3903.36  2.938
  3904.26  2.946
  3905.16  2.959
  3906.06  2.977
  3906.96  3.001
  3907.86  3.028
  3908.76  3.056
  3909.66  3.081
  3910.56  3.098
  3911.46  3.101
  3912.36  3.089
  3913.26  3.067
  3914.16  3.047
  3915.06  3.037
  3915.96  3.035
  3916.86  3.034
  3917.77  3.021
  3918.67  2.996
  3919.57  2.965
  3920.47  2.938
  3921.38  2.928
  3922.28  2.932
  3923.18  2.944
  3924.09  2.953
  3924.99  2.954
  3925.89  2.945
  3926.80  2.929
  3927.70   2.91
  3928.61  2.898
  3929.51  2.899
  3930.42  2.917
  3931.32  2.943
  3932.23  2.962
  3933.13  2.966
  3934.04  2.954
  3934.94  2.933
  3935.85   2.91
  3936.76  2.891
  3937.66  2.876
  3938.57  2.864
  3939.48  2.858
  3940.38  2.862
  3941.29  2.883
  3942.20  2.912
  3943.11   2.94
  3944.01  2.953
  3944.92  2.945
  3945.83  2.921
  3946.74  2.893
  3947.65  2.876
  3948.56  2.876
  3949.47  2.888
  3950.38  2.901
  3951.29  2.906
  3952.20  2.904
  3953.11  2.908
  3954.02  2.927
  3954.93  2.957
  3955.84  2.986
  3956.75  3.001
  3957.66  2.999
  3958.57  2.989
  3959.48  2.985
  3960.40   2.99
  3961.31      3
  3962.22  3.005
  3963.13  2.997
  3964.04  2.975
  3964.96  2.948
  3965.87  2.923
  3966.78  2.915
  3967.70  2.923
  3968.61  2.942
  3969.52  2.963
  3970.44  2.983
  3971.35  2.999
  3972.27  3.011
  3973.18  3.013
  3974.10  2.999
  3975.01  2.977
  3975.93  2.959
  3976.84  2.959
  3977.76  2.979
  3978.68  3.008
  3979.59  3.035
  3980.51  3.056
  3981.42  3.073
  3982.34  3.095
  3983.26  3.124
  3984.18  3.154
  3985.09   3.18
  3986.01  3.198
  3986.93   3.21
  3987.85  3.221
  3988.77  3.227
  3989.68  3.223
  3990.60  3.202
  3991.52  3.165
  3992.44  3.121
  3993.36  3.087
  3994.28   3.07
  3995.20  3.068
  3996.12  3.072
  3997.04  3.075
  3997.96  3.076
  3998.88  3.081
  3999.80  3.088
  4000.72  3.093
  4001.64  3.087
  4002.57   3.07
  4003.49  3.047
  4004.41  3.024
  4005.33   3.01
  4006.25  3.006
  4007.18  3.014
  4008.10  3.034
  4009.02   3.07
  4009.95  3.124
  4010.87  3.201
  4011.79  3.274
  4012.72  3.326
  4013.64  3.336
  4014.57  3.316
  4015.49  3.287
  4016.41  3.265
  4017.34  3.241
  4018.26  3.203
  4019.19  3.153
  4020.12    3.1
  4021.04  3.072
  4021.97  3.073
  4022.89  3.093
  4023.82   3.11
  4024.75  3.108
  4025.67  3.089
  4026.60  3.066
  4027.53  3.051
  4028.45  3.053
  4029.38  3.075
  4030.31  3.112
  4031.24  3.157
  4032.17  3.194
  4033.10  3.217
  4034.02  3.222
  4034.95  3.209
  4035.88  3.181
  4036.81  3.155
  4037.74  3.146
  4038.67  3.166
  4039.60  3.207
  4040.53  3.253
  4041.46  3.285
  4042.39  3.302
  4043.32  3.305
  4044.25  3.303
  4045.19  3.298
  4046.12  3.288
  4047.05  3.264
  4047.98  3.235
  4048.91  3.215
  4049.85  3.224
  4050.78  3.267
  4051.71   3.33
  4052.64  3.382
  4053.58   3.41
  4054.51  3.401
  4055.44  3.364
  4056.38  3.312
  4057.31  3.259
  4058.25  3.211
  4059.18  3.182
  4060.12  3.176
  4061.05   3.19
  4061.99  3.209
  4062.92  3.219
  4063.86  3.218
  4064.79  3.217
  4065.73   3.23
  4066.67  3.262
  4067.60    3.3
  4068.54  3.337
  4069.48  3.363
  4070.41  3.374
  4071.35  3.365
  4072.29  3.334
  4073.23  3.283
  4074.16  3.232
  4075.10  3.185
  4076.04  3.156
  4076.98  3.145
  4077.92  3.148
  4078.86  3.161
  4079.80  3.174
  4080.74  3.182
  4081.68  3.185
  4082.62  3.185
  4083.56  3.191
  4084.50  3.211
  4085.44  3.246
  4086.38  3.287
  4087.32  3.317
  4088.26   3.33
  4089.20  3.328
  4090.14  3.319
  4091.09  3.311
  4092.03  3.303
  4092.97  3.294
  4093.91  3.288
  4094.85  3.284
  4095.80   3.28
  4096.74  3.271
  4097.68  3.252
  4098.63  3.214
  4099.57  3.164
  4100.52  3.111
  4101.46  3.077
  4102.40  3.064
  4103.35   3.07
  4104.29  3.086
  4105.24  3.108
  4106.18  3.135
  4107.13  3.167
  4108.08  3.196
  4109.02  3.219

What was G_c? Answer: 4.5 AA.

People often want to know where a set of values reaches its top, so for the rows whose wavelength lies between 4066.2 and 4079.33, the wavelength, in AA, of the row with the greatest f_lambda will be 4070.41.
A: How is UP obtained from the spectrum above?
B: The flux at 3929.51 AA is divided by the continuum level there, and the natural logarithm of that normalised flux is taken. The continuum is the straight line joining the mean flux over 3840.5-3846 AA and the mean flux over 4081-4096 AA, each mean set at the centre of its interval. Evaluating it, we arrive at -0.041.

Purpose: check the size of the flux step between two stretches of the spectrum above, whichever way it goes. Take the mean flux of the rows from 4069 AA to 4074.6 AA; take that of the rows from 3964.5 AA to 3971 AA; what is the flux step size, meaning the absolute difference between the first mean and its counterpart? 0.38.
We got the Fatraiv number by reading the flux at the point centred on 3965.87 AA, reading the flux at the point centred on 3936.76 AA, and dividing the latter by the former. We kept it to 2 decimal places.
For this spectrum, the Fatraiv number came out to 0.99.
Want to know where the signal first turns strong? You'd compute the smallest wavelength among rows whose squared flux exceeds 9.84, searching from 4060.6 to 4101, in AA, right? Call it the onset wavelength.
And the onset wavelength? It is 4061.05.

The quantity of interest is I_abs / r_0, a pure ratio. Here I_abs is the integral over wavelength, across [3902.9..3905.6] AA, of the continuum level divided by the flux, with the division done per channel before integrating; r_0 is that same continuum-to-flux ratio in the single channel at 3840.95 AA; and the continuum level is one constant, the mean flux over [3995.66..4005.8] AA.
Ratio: 2.55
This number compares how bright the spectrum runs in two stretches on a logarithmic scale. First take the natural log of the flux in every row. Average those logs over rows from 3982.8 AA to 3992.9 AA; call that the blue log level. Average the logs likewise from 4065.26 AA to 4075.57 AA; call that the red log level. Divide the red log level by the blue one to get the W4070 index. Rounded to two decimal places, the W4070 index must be 1.03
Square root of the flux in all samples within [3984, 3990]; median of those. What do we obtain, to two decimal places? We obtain 1.79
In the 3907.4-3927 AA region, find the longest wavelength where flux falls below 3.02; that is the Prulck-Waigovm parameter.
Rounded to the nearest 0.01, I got 3926.80 AA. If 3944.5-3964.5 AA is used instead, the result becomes 3964.04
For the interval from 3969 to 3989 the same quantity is 3978.68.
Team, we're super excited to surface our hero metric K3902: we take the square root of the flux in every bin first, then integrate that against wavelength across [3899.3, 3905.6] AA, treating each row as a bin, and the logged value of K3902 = 10.8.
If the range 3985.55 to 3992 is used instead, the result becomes 11.5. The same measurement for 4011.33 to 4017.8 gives 11.7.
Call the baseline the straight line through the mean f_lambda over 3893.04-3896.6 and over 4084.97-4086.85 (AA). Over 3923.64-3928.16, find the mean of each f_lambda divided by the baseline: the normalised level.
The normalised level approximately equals 0.978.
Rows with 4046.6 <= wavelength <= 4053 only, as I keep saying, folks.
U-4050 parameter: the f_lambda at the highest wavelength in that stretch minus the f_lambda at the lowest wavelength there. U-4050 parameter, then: 0.12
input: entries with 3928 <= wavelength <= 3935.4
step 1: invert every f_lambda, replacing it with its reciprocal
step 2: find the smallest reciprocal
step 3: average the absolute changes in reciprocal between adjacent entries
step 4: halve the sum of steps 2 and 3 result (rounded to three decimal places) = 0.169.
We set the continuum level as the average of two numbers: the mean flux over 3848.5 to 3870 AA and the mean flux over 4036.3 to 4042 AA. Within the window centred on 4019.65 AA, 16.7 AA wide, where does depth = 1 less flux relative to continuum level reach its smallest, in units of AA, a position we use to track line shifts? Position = 4013.64 AA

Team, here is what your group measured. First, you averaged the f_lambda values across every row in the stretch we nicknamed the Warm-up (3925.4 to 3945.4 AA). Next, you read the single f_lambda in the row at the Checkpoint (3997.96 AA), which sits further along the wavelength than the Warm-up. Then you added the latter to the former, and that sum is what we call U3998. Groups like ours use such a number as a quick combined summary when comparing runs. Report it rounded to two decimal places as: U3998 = 5.99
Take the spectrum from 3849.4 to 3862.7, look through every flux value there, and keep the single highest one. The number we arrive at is 3.014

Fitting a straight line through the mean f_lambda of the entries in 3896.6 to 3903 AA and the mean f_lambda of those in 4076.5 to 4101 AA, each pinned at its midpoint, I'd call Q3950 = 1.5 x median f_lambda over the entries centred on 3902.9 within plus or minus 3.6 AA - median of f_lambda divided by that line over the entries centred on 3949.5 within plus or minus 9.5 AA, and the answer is 3.47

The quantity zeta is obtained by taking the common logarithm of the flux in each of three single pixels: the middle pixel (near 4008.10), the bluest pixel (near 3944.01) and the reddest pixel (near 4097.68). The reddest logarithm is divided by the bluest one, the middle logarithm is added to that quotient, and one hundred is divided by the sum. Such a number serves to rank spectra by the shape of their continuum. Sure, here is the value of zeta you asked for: 63.7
